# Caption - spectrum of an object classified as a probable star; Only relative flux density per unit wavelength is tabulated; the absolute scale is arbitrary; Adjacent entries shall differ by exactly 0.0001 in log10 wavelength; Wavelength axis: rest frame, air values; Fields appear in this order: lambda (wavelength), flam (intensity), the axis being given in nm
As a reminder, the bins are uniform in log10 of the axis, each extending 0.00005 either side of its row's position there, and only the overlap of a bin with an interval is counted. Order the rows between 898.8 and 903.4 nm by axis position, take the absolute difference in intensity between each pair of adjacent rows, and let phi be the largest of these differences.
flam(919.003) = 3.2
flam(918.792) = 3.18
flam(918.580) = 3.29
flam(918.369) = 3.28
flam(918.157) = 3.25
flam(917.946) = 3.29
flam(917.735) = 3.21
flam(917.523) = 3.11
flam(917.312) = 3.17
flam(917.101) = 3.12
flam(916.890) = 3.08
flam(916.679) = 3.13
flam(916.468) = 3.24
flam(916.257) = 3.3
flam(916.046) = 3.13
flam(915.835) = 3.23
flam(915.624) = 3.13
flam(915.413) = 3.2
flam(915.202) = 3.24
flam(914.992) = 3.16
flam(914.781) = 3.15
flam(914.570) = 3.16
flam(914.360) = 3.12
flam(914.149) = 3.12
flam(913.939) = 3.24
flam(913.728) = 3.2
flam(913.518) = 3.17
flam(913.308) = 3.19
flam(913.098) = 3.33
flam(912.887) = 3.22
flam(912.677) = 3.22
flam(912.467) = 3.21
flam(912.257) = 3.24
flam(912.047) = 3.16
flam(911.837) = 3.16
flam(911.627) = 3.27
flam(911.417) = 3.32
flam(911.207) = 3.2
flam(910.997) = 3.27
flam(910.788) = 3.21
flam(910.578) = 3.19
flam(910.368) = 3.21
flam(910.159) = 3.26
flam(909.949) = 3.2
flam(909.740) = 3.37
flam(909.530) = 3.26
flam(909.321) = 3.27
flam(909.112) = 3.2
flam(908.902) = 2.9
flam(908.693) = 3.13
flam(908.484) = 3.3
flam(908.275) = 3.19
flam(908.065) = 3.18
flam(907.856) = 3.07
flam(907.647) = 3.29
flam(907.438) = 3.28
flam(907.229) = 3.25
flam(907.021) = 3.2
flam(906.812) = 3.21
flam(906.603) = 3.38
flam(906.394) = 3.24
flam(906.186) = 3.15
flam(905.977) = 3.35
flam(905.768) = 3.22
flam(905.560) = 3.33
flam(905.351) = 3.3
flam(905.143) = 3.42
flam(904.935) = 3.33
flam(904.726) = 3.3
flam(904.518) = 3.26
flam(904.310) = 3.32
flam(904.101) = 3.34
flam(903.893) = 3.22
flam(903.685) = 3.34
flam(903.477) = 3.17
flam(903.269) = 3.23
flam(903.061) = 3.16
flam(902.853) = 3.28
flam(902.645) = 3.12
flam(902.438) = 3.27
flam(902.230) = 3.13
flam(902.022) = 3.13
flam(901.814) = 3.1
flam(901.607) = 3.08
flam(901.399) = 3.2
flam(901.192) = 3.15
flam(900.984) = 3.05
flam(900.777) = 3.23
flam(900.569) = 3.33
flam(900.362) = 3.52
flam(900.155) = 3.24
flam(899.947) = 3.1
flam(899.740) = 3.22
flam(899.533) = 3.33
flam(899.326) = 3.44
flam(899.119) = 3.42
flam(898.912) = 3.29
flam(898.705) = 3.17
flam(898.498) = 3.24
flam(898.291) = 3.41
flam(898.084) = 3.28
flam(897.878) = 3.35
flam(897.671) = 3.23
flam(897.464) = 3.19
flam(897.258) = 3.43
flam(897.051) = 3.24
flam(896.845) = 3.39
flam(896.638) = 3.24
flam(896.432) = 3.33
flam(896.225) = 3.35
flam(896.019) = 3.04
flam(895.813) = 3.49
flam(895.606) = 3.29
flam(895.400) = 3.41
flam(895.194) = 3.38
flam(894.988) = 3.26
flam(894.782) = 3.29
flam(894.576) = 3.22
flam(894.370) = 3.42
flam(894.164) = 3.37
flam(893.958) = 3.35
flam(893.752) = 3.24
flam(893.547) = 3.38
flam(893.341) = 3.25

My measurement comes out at 0.28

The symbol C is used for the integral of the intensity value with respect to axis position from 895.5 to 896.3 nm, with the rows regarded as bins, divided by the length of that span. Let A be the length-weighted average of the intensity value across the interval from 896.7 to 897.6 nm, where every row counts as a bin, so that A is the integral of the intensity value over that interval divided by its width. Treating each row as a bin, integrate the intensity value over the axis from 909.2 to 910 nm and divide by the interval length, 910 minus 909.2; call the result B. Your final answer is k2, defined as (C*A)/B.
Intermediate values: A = 3.31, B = 3.28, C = 3.29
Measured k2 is 3.32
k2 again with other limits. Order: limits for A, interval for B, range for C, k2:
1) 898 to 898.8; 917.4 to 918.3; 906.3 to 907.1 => 3.32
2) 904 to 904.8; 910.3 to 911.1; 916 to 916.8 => 3.29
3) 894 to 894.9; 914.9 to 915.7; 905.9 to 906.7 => 3.42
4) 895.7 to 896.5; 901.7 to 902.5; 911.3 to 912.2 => 3.38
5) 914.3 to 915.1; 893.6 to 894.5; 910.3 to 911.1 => 3.03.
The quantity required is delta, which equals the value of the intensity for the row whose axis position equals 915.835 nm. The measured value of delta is 3.23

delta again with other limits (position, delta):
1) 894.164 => 3.37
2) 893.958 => 3.35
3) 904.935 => 3.33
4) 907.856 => 3.07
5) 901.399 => 3.2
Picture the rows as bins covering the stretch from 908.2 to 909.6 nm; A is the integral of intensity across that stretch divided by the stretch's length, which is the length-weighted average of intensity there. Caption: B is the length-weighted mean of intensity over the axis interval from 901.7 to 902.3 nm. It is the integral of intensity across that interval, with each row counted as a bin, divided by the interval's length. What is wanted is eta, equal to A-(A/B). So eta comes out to 2.16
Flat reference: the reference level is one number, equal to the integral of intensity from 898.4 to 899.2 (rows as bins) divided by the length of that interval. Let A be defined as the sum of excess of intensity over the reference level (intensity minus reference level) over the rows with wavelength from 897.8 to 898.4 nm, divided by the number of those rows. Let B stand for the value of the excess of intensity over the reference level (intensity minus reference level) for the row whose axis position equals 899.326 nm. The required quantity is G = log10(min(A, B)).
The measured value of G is -1.1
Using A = 0.07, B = 0.16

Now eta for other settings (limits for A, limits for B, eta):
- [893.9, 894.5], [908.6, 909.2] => 2.27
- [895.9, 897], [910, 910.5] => 2.26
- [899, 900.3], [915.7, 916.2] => 2.26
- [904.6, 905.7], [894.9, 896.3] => 2.33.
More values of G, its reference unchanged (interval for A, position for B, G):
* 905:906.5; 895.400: -1.9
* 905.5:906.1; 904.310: -1.6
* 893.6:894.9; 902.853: -2.4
